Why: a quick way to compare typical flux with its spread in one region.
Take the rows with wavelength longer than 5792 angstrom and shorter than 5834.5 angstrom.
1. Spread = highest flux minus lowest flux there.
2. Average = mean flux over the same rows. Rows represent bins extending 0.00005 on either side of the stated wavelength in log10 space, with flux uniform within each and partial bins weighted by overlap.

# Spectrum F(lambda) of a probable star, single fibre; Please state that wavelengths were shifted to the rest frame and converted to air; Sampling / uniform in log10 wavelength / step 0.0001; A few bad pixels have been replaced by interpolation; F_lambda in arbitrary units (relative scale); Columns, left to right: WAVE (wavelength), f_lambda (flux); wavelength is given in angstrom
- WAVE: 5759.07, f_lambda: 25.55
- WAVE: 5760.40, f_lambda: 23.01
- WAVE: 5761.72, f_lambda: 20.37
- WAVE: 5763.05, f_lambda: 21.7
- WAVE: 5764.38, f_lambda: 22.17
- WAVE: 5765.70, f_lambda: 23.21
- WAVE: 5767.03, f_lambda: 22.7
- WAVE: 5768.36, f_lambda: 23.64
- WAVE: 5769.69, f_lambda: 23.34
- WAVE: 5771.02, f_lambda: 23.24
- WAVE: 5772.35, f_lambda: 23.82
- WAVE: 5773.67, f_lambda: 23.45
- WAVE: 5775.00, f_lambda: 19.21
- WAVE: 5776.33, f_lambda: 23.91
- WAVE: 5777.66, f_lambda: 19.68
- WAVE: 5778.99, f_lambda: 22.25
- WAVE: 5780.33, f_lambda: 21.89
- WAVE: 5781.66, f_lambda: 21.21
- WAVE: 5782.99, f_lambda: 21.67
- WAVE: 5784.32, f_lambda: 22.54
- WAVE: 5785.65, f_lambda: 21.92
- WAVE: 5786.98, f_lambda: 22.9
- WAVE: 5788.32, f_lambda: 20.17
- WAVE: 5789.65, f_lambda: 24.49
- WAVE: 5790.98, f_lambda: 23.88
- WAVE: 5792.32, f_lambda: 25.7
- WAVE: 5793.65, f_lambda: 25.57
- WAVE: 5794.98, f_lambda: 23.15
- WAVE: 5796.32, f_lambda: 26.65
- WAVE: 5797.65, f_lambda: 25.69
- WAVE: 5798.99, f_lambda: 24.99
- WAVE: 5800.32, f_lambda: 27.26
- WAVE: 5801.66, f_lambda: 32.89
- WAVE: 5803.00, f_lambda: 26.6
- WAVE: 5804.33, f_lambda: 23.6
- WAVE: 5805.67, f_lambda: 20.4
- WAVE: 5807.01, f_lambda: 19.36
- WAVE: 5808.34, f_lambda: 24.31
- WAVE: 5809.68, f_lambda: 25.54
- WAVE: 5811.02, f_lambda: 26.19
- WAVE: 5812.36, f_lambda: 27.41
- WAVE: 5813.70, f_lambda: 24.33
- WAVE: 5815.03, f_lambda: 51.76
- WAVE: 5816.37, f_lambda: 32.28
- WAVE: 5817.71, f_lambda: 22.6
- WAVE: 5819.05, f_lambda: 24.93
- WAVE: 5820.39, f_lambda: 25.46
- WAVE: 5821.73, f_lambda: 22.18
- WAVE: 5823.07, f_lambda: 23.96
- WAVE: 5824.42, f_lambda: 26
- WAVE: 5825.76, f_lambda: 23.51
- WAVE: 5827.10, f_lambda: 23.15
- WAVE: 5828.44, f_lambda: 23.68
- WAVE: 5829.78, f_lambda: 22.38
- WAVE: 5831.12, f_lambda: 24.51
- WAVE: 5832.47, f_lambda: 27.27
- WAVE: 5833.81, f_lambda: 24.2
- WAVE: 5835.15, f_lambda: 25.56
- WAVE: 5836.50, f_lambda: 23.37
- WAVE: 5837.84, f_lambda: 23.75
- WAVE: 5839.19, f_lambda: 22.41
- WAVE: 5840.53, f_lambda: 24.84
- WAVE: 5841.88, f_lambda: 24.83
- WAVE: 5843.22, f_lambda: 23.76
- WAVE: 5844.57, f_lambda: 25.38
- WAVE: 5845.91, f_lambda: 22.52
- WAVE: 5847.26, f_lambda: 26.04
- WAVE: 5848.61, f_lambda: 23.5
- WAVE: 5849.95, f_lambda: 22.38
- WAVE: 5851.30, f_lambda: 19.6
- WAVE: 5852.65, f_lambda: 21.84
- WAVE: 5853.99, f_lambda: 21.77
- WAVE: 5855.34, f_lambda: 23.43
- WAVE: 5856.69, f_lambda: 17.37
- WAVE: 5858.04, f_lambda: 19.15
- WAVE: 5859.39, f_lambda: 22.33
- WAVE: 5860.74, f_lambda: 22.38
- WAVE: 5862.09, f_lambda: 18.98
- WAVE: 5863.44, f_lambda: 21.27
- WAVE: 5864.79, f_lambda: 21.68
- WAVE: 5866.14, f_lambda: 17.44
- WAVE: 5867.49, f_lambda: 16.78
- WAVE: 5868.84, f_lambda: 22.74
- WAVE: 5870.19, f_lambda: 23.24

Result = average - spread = -6.5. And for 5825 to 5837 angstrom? 19.3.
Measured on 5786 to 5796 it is 18.2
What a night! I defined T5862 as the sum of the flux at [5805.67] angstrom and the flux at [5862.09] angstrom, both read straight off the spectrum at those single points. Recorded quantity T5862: 39.4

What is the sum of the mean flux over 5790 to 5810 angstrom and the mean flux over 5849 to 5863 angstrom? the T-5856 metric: 46.0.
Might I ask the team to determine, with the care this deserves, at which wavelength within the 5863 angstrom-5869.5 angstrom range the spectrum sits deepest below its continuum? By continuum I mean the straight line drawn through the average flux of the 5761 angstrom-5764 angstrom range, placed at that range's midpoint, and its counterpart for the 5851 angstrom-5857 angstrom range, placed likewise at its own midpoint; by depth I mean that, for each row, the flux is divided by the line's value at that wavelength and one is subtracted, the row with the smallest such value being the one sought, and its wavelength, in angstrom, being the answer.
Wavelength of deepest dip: 5867.49 angstrom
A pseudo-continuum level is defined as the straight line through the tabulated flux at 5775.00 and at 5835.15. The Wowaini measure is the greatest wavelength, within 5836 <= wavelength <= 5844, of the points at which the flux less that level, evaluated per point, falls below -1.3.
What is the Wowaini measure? 5843.22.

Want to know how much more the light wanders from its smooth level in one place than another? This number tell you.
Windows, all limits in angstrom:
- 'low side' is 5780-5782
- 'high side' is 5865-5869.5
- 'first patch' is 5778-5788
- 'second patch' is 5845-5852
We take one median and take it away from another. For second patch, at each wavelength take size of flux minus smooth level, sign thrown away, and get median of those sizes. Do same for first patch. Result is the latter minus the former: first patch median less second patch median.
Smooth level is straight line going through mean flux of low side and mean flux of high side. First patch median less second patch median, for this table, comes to -2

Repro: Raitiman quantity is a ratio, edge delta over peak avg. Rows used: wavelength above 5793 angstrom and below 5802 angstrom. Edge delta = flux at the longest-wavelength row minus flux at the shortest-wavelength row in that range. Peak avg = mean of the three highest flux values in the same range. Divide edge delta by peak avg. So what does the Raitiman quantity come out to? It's 0.25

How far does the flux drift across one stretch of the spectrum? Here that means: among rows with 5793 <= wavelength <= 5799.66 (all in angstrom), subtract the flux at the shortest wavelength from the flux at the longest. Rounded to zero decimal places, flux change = -1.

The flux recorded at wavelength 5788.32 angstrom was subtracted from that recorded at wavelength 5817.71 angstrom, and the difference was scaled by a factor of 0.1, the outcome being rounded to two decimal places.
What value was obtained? 0.24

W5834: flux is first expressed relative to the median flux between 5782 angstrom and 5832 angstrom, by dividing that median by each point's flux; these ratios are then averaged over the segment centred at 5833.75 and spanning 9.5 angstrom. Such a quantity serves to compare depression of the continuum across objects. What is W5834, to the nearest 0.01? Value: 1.00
